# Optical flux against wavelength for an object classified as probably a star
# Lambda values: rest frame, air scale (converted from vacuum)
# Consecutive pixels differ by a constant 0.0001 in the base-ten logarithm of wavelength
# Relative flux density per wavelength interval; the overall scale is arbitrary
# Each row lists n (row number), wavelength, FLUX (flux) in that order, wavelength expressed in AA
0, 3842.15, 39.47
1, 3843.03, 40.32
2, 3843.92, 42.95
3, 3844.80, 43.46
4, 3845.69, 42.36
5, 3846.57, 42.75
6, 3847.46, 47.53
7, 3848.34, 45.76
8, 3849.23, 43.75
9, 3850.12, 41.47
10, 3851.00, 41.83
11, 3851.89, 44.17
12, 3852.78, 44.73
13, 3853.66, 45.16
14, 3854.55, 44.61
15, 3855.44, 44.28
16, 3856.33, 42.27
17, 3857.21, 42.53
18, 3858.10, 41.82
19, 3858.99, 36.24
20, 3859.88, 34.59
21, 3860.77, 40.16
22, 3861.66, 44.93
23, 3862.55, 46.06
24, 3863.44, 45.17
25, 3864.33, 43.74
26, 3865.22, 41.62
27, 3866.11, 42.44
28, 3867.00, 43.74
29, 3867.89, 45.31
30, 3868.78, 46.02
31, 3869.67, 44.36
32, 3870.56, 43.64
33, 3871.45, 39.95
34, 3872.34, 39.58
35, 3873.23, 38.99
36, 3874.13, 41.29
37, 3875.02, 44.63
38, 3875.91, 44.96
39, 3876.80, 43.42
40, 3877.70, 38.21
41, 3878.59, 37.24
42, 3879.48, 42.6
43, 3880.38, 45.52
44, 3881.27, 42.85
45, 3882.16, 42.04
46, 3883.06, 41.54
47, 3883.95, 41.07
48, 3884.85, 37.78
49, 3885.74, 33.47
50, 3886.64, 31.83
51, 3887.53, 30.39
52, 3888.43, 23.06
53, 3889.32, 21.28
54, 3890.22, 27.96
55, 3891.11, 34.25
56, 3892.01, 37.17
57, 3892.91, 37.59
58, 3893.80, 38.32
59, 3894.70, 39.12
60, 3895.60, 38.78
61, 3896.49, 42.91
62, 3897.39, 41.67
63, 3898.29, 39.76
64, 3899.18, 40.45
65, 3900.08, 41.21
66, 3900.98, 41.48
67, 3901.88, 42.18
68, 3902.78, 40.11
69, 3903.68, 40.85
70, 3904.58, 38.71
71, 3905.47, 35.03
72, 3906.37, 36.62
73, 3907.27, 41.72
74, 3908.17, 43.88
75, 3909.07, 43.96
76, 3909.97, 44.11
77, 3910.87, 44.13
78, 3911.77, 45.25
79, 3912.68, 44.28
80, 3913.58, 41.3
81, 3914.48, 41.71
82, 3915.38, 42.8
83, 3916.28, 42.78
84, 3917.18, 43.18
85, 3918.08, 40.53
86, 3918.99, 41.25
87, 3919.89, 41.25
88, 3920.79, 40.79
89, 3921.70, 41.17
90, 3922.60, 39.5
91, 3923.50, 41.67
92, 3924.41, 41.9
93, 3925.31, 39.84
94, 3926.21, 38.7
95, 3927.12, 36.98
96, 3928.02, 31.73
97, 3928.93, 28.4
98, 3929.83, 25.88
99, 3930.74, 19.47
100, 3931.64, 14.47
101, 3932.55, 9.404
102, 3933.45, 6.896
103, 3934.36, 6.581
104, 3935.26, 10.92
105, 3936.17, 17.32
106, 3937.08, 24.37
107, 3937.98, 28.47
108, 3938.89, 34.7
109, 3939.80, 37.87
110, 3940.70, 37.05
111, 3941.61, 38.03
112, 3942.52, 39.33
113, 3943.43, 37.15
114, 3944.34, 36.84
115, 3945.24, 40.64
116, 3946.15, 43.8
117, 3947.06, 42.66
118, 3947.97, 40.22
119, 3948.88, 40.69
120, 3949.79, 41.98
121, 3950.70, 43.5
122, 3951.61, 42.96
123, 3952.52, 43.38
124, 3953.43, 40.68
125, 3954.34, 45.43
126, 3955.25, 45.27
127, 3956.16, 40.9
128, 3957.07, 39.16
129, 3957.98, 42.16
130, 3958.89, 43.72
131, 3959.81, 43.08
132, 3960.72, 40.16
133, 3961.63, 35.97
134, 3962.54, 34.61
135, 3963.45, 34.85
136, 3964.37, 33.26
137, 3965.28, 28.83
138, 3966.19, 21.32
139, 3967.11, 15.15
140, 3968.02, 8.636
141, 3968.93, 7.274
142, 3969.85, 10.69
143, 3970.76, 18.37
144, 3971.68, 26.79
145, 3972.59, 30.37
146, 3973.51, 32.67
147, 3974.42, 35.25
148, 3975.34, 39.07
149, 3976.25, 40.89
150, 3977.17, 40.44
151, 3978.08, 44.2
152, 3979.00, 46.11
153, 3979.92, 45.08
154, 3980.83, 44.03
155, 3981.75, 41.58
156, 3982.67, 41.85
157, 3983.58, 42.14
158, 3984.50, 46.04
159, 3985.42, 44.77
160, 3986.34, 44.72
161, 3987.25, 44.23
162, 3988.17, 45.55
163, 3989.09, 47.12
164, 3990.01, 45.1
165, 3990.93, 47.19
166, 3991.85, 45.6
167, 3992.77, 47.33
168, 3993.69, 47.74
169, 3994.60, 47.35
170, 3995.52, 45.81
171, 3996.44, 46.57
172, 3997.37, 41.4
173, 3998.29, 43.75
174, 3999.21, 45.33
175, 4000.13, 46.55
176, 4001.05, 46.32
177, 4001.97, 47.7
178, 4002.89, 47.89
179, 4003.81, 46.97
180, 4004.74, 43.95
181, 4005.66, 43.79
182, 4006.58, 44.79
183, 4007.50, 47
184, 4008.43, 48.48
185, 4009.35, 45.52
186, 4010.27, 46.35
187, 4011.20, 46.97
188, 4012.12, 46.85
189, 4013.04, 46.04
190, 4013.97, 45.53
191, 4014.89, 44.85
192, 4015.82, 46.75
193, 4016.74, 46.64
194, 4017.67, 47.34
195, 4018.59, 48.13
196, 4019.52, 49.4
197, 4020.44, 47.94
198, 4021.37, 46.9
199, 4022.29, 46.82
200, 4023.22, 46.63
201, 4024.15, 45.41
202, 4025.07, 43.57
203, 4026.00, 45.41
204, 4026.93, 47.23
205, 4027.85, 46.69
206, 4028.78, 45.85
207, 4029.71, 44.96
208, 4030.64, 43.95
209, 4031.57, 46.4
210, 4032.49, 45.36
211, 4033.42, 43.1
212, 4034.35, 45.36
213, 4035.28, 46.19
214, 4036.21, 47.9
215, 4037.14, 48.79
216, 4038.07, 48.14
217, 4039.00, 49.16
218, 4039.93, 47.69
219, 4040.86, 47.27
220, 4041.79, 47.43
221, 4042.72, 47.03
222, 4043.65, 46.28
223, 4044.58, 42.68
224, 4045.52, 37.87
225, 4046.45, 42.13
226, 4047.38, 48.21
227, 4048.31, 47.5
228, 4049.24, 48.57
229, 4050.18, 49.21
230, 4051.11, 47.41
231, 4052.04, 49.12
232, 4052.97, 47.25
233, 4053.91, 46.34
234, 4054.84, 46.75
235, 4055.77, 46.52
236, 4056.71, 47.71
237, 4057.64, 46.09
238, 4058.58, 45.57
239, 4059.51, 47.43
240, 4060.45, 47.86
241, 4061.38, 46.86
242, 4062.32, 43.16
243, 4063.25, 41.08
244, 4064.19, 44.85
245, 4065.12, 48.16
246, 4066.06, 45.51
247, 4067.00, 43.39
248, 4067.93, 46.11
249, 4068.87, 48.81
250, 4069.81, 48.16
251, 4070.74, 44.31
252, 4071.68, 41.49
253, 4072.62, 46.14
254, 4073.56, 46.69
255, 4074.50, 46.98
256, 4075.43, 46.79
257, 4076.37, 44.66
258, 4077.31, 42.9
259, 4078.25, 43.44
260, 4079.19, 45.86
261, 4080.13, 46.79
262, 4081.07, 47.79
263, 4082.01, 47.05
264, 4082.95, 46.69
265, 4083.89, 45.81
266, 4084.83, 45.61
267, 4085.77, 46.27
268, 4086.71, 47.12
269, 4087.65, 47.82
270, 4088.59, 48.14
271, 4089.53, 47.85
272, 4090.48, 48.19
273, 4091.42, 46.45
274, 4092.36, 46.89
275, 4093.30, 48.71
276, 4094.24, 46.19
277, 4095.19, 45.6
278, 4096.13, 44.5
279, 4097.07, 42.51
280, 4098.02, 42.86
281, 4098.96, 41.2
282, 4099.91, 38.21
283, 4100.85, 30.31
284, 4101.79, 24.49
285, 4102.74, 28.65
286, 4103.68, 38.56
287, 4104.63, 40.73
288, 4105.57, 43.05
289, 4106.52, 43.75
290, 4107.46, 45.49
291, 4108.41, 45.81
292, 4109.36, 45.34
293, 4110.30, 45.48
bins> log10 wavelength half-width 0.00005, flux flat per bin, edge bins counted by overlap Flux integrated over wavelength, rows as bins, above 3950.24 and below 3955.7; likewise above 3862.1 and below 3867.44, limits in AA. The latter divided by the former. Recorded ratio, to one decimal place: 1.0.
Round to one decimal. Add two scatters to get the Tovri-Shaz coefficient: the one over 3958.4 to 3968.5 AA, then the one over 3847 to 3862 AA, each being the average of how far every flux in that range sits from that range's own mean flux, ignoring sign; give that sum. 11.4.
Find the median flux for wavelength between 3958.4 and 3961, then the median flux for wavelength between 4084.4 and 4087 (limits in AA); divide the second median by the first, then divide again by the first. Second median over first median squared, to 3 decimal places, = 0.025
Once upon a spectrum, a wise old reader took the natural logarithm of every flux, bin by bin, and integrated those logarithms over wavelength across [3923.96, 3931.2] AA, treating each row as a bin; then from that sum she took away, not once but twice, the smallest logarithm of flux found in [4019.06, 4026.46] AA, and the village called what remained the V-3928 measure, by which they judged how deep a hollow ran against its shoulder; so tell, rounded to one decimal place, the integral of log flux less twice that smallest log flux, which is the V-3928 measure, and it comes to 17.5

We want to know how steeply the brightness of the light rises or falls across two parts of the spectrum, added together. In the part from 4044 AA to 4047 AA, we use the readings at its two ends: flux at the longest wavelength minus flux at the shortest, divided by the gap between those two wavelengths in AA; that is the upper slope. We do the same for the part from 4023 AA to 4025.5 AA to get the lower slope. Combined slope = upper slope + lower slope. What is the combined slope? -1.9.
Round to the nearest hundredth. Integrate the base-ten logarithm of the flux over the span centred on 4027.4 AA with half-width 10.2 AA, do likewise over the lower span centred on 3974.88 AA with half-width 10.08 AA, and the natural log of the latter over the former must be -0.15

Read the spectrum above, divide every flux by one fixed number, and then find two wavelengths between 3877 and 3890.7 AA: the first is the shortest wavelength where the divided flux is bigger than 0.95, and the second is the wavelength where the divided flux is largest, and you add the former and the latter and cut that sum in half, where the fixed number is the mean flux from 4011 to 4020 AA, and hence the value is 3880.4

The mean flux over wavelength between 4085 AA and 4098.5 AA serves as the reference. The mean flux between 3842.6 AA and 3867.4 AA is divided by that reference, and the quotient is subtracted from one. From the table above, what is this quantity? 0.08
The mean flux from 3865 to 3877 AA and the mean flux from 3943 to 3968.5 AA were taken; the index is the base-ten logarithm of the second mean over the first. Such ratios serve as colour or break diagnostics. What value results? -0.06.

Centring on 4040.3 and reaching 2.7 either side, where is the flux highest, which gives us 4039.00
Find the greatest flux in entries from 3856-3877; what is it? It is 46.06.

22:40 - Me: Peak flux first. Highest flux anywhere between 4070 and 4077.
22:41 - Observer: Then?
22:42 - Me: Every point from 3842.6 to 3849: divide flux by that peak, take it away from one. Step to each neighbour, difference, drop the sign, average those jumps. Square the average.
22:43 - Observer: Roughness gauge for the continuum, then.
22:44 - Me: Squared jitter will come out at 0.0016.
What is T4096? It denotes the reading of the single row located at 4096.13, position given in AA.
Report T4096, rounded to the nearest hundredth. 44.50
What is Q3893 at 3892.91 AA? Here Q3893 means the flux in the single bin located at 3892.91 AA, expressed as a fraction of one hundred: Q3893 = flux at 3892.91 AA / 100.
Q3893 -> 0.38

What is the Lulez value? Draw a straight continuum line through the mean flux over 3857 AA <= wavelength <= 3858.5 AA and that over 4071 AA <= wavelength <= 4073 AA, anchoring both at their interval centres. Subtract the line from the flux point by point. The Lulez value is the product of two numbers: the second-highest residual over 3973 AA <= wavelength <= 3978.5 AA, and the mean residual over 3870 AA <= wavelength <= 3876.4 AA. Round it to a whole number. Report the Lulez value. 1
